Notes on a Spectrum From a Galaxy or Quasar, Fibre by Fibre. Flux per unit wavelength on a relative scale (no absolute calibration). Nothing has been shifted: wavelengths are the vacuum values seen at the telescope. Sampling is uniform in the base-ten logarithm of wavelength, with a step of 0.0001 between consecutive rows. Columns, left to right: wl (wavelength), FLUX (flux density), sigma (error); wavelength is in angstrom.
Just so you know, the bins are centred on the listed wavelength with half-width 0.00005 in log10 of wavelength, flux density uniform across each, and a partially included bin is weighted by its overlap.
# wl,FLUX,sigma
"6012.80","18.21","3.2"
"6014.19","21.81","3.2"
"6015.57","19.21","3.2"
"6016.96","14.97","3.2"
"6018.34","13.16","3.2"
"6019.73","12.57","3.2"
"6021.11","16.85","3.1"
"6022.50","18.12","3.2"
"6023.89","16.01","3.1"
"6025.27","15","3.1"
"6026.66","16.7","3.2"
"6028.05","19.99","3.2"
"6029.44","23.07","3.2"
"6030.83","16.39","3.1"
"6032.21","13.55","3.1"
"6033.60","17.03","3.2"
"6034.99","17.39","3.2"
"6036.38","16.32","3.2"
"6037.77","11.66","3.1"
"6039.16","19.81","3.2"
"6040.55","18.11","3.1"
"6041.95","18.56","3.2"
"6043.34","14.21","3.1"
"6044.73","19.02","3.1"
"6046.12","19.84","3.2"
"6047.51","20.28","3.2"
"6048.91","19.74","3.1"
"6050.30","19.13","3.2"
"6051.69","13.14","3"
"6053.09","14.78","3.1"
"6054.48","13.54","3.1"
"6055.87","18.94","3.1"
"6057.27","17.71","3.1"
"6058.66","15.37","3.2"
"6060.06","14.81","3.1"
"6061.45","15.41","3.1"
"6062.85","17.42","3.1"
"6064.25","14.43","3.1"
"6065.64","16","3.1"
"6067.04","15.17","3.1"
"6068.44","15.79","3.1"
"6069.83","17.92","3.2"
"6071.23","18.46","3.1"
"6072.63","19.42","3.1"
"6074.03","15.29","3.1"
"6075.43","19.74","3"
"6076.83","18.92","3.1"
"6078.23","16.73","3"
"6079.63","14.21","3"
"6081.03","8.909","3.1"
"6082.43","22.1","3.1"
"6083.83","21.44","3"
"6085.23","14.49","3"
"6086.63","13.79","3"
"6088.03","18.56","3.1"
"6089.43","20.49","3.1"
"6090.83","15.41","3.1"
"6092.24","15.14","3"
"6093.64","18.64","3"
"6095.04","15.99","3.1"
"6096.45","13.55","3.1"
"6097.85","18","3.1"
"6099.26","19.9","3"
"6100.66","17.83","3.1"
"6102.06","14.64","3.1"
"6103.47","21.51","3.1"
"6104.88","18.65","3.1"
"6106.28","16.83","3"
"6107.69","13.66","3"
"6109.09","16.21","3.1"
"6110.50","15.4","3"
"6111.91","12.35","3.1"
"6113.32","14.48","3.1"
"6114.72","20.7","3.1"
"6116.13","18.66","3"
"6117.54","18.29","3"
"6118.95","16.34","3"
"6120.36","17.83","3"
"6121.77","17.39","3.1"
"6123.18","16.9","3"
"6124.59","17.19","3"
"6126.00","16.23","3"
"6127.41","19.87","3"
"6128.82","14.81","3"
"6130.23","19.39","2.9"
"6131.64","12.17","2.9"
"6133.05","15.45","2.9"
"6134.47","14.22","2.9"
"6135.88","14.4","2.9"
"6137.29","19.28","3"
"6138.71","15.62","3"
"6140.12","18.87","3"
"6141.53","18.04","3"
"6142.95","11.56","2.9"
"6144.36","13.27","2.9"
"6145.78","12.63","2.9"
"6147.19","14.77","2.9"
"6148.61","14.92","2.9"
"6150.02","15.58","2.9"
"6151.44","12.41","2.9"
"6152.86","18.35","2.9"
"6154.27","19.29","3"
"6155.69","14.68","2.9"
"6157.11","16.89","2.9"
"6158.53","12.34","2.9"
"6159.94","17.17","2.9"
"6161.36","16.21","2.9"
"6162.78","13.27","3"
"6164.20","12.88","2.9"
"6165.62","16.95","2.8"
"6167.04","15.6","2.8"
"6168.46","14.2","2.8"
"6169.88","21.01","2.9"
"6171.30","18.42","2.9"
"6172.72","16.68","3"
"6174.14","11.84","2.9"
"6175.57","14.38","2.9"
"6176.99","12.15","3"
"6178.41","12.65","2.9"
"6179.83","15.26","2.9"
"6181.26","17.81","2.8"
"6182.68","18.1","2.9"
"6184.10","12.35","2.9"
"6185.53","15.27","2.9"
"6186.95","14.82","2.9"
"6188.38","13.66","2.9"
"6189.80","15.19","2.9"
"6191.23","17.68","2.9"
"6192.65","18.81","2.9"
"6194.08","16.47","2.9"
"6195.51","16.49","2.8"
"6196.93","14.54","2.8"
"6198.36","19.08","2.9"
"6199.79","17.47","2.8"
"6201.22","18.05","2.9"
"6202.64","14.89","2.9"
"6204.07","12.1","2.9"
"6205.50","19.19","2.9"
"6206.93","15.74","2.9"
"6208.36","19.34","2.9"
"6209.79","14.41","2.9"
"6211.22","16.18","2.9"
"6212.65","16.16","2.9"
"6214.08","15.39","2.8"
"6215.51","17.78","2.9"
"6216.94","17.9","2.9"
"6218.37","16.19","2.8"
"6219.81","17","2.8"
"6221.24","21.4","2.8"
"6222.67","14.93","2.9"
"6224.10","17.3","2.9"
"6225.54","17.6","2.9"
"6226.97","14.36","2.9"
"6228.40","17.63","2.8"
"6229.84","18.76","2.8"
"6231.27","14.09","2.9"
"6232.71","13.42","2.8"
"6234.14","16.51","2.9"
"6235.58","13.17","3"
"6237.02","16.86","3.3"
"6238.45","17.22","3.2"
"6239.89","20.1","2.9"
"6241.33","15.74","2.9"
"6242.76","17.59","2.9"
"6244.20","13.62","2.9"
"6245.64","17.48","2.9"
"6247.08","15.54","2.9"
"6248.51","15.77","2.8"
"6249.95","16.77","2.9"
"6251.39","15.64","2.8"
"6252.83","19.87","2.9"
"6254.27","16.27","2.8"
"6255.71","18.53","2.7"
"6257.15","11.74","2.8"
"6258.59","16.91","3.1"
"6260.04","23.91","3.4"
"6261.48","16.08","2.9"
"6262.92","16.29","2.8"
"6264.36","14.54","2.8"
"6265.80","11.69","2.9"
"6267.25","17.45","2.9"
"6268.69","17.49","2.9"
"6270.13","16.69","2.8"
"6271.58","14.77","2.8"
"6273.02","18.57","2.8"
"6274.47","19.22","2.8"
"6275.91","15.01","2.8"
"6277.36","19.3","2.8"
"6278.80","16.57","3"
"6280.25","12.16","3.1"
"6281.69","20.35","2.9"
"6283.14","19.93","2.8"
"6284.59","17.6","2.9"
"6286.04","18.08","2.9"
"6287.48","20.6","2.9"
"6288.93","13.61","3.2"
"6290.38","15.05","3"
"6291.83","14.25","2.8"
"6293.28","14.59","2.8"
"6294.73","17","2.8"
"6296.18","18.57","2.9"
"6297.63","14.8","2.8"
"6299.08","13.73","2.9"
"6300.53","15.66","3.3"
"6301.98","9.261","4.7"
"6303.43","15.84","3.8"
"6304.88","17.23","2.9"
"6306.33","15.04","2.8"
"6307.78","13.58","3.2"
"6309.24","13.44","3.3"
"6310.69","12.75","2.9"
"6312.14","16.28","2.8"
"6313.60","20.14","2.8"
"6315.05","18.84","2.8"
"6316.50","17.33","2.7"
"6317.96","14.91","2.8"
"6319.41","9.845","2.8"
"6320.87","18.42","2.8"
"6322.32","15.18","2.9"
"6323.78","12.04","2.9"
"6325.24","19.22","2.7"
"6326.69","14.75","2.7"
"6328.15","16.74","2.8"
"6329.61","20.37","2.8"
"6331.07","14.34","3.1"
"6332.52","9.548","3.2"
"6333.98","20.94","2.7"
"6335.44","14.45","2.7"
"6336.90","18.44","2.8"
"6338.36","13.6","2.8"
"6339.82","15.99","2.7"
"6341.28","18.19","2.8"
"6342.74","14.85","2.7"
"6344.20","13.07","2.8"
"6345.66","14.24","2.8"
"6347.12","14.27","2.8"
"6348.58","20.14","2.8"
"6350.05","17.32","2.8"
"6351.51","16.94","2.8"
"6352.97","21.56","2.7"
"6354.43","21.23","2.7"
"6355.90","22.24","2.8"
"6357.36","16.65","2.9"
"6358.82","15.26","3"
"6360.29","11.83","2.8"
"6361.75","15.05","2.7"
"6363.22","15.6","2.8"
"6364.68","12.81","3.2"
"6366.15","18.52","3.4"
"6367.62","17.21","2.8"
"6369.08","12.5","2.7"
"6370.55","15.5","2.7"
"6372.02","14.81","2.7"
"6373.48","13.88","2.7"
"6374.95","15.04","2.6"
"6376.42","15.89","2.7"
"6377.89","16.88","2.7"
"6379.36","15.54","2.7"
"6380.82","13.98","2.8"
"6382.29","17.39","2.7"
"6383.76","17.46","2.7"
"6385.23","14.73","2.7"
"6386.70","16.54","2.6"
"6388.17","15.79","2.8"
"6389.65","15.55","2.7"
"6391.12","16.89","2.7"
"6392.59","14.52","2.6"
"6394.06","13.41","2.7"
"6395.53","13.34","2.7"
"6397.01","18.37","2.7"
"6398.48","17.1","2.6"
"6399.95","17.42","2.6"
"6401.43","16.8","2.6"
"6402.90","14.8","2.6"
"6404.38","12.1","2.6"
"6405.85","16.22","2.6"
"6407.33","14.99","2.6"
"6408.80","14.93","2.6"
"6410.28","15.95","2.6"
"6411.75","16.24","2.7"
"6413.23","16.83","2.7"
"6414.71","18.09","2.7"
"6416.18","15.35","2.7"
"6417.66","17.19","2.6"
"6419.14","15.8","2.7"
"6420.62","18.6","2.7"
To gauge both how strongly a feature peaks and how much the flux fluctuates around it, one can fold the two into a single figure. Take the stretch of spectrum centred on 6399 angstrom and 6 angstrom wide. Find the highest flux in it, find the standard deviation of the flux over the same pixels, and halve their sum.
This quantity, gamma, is 9.5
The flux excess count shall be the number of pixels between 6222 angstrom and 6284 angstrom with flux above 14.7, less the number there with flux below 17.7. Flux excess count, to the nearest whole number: 1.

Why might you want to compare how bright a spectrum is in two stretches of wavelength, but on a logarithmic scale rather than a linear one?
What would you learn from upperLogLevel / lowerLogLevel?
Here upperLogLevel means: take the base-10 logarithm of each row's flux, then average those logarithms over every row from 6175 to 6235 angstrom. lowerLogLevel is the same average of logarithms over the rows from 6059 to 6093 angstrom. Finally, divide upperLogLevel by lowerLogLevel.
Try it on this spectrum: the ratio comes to 0.99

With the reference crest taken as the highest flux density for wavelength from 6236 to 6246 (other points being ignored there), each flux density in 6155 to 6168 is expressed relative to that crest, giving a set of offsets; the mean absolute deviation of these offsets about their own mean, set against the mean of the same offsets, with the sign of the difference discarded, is 6.6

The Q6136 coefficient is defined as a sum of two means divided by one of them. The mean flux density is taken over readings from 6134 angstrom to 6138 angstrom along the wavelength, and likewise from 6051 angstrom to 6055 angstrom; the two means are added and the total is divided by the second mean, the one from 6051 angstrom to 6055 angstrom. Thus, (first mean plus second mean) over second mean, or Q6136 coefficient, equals 2.16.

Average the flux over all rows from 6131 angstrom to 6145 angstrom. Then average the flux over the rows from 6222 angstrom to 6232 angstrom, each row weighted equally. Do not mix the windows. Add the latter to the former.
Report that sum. 31.7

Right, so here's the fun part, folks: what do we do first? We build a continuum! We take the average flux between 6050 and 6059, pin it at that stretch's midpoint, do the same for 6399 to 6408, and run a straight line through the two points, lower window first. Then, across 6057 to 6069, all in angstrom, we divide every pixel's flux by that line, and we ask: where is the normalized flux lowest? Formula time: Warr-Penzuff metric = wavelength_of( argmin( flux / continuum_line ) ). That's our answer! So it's 6064.25 angstrom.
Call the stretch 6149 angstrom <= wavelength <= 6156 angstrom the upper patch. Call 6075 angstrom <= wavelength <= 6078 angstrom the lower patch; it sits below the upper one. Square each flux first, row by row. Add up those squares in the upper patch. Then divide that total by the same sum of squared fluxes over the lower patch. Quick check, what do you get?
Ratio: 1.8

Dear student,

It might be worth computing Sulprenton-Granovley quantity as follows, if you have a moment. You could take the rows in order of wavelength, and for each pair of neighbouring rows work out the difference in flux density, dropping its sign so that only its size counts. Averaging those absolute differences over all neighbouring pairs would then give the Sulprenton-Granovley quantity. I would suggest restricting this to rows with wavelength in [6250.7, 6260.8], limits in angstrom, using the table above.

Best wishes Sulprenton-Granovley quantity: 4.8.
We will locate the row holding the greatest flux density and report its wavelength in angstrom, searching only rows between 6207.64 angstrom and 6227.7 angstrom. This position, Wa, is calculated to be 6221.24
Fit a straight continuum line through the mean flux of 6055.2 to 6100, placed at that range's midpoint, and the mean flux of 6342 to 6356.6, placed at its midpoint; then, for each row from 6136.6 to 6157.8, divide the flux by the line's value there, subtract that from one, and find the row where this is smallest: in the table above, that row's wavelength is 6137.29 angstrom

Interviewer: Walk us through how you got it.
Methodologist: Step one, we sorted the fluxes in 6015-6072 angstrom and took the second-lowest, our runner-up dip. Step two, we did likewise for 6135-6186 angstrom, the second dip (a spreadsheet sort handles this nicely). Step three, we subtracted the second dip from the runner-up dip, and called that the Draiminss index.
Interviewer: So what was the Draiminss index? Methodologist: 0.73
